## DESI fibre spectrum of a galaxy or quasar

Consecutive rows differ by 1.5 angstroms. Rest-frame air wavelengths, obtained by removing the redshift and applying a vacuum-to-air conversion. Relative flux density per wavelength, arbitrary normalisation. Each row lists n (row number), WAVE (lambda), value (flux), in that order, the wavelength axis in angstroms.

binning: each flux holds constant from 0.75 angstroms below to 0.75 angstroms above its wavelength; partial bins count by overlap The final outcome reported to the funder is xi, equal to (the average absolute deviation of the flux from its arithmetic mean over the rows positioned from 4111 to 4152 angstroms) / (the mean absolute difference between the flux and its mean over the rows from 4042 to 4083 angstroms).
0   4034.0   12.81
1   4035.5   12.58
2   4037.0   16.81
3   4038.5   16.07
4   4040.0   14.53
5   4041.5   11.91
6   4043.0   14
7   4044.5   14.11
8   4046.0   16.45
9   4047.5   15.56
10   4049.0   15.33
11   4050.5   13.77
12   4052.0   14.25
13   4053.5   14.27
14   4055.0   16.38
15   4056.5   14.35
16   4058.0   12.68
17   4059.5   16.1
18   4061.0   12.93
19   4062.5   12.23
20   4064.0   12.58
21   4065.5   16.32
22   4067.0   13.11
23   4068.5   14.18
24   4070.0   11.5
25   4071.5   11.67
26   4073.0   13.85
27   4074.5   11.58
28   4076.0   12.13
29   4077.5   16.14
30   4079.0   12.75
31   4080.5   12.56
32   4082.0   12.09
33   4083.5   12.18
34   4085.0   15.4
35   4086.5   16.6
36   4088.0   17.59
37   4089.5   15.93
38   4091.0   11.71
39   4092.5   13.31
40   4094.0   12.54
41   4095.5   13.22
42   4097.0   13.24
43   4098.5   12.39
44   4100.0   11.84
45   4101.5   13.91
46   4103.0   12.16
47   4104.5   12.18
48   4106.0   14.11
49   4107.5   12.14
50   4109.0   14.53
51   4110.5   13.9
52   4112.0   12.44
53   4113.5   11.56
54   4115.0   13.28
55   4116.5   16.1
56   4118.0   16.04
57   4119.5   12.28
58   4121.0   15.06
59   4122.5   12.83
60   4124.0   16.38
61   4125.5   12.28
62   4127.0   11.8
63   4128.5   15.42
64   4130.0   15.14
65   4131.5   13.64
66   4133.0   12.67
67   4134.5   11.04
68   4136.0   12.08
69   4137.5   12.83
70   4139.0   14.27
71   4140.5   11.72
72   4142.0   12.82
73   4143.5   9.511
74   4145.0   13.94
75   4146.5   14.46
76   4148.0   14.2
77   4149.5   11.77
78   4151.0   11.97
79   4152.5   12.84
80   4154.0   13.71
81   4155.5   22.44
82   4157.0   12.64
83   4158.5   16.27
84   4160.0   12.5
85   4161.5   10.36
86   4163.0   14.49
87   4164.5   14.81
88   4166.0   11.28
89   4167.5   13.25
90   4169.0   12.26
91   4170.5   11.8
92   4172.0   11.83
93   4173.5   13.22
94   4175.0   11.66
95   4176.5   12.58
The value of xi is 1.06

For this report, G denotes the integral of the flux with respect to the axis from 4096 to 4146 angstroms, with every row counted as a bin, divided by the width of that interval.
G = 13.2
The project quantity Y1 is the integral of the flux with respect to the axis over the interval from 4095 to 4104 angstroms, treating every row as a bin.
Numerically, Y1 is 115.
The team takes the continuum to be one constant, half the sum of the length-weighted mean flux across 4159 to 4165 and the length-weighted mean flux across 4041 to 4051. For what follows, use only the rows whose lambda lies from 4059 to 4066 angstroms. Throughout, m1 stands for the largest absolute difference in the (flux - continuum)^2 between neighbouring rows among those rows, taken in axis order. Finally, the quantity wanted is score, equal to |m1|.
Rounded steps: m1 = 4.8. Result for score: 5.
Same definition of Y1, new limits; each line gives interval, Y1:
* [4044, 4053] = 134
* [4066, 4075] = 115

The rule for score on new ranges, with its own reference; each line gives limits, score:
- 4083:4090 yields 10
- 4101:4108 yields 3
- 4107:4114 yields 3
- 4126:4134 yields 2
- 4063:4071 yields 6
